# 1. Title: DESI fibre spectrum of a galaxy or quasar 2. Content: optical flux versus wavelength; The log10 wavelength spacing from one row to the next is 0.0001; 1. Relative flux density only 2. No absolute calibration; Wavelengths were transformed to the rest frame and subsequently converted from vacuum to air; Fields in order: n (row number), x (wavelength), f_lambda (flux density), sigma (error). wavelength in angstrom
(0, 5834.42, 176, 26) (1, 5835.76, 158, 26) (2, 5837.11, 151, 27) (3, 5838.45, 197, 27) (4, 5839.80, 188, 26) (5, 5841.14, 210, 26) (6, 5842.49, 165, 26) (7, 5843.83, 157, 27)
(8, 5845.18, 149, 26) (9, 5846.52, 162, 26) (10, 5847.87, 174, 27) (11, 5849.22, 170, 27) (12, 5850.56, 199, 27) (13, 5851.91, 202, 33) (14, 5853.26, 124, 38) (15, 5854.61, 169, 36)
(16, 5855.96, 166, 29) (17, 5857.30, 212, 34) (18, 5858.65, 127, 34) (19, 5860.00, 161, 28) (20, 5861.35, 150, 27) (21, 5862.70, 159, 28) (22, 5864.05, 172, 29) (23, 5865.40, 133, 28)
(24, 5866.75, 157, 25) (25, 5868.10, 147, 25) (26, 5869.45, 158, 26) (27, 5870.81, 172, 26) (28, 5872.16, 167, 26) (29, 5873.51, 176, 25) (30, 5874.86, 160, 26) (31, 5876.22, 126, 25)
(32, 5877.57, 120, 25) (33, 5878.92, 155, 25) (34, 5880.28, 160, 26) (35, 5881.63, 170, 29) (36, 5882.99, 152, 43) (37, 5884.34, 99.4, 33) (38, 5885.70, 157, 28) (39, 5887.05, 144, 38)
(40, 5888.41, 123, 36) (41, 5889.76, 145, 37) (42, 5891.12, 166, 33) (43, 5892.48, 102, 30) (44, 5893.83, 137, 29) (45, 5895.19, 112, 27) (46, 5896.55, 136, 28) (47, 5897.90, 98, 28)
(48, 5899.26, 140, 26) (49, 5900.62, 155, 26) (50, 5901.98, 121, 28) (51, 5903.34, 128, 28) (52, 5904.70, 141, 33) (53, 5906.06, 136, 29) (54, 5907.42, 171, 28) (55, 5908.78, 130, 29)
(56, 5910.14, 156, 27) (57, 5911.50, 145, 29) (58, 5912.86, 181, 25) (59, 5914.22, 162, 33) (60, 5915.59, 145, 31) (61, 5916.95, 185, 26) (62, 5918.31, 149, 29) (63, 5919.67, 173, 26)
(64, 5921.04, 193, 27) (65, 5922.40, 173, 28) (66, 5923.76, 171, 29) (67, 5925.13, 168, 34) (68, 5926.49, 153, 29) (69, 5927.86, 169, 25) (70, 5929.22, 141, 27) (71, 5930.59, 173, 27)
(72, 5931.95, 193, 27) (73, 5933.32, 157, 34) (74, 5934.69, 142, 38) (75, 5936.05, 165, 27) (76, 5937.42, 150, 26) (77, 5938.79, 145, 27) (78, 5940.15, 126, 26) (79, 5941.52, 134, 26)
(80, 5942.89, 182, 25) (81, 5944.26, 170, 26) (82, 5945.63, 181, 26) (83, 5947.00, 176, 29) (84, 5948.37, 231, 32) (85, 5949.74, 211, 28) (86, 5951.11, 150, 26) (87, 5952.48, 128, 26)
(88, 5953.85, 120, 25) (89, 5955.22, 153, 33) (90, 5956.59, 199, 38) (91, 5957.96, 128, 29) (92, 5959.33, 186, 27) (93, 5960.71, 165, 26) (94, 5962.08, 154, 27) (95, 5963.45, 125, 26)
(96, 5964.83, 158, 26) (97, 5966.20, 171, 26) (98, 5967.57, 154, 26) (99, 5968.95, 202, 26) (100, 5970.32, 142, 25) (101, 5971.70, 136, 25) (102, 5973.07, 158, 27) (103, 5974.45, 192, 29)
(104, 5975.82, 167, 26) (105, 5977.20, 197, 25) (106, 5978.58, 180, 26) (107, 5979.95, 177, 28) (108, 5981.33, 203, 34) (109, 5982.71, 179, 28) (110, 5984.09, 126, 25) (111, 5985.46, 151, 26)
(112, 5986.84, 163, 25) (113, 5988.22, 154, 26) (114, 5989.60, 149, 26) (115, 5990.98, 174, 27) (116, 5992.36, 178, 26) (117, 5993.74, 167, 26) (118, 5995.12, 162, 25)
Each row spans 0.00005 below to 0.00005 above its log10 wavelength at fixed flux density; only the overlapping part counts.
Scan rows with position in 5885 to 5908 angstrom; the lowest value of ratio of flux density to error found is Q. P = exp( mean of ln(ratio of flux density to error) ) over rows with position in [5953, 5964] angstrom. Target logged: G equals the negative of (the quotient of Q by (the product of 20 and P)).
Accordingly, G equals -0.0321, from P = 5.29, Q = 3.4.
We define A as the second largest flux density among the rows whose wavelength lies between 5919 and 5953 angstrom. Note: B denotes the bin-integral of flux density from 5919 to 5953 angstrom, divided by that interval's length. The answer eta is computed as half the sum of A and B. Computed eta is 189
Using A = 211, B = 166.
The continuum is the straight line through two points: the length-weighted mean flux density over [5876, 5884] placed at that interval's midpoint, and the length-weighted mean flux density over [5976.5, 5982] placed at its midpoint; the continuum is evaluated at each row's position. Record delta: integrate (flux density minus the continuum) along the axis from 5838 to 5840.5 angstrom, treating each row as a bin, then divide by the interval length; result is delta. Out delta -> 63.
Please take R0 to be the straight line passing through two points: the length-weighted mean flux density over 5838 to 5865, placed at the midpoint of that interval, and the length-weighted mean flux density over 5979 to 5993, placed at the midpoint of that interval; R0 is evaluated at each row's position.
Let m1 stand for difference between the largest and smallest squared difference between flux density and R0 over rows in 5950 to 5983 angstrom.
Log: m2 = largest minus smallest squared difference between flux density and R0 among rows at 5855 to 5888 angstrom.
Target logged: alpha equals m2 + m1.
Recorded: 7018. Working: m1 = 2180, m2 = 4838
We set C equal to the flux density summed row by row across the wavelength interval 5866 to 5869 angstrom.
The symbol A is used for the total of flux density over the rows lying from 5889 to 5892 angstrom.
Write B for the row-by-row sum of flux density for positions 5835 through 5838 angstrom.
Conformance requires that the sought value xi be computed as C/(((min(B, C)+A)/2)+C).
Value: 0.497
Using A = 311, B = 309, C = 304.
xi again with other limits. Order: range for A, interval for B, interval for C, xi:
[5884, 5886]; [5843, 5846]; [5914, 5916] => 0.522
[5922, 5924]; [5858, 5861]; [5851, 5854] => 0.508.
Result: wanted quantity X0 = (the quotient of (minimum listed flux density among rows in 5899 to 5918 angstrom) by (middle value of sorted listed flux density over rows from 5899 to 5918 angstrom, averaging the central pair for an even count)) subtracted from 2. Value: 1.17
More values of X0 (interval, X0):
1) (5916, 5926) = 1.14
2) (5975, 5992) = 1.26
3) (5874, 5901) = 1.31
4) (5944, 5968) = 1.26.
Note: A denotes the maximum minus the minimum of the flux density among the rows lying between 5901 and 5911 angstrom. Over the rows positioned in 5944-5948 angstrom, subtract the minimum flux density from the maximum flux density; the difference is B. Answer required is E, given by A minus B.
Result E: 39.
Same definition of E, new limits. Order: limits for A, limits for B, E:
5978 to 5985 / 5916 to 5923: 33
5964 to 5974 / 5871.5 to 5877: 16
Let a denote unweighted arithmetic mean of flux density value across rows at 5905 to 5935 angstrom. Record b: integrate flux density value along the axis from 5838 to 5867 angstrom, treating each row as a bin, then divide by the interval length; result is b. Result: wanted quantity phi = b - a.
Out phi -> 6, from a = 162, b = 168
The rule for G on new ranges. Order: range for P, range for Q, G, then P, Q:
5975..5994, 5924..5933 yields -0.0392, 6.30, 4.9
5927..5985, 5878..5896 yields -0.0255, 5.90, 3.0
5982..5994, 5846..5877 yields -0.0267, 6.10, 3.3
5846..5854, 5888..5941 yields -0.0294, 5.78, 3.4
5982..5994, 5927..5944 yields -0.0306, 6.10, 3.7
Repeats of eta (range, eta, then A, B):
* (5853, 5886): 165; 176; 154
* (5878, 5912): 155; 170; 139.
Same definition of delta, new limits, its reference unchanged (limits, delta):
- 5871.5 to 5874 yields 28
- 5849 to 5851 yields 53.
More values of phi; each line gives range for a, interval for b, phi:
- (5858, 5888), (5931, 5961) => 12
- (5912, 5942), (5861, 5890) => -11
